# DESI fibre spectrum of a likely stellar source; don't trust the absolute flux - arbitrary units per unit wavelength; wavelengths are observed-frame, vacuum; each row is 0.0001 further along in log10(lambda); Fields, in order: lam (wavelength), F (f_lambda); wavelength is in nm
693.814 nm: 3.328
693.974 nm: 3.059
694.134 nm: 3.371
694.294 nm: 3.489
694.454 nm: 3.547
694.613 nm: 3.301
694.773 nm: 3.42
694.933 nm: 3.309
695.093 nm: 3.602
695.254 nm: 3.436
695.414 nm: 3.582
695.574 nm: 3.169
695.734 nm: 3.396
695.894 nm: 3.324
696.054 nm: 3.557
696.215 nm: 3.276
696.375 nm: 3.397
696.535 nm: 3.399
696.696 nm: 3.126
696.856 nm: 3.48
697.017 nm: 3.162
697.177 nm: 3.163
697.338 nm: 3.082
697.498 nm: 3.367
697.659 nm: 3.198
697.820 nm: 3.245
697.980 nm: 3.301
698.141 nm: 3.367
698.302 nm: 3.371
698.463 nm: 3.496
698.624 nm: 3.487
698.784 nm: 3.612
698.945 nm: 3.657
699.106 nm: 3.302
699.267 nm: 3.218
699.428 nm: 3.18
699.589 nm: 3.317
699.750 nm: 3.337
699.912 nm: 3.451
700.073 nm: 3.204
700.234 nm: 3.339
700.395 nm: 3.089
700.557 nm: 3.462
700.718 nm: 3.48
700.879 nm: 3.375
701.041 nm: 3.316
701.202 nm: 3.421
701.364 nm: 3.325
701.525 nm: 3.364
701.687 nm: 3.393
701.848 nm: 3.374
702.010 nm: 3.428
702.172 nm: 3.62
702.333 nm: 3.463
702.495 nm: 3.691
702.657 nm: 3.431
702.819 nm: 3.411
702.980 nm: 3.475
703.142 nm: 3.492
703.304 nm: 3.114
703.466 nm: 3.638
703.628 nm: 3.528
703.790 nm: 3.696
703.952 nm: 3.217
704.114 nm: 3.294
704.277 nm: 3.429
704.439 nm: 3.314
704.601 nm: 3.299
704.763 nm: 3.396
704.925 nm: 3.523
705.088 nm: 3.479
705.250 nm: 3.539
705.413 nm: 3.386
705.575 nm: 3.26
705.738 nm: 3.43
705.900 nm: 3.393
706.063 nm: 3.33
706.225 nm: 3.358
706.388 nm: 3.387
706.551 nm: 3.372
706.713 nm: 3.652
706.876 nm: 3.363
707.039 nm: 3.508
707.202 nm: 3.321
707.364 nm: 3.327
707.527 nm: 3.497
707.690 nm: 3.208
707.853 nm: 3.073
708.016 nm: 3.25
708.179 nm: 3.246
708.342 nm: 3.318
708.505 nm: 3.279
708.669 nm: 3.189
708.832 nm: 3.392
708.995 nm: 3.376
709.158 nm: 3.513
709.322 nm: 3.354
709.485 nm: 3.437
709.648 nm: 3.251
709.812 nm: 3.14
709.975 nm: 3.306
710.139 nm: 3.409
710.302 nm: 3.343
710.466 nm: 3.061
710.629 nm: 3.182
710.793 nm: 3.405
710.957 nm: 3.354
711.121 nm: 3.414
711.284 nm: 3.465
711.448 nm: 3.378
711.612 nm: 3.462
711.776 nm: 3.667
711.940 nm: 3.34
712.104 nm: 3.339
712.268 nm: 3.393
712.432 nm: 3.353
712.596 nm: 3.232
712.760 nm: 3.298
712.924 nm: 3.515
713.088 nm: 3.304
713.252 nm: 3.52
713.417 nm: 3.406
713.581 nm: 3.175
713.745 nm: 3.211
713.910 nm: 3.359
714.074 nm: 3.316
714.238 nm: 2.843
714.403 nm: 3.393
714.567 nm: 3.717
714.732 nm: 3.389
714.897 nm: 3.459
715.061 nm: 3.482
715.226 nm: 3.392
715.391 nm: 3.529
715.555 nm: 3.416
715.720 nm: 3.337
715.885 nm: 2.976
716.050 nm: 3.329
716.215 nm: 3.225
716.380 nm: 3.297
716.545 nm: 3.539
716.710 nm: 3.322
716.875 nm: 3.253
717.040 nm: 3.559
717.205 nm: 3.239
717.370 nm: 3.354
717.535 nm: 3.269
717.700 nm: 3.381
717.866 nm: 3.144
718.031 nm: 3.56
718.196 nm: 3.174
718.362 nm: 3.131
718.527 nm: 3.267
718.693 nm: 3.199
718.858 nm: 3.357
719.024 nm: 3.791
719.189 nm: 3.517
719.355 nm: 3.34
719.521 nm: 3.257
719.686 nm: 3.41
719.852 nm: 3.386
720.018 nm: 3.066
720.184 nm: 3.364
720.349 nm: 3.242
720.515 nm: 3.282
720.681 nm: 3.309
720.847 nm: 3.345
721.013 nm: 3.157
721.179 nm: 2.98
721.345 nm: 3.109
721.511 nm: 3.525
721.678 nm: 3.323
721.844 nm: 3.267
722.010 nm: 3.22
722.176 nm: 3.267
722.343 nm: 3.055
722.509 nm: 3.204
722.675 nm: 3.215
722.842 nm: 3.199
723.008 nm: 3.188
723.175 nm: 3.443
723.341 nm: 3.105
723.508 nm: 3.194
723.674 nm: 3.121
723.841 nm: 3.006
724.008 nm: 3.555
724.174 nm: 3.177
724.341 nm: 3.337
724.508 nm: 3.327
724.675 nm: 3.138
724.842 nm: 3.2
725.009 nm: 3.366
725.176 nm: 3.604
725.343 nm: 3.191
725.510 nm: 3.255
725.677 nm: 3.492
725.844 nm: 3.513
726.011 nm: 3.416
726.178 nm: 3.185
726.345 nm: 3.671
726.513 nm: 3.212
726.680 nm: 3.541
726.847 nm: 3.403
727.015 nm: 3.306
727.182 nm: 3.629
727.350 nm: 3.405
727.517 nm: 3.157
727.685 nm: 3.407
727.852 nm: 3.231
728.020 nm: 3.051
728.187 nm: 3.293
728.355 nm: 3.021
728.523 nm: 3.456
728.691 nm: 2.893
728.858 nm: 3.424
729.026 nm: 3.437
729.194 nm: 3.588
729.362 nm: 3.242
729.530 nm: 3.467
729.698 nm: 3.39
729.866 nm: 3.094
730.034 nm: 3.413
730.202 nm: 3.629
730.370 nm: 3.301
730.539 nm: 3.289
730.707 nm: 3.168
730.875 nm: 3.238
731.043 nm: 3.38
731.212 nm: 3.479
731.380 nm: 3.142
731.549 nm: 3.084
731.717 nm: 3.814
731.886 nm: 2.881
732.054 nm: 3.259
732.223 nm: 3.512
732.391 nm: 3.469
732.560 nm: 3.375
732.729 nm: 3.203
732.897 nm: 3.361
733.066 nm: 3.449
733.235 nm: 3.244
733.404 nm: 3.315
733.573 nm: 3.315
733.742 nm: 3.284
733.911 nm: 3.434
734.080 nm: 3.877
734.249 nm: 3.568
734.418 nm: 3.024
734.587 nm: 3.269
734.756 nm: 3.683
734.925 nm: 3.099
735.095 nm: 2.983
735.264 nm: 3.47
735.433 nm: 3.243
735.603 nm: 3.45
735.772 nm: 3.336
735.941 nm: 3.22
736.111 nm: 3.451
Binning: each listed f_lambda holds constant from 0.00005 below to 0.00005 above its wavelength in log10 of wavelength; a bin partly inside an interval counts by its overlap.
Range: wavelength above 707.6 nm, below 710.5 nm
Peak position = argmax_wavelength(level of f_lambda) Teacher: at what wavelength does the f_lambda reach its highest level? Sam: 709.158 nm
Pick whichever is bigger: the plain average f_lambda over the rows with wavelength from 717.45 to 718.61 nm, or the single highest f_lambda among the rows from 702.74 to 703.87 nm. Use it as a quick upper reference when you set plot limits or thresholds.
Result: 3.70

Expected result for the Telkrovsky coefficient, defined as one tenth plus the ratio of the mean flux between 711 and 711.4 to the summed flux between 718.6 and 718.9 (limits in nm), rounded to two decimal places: 0.62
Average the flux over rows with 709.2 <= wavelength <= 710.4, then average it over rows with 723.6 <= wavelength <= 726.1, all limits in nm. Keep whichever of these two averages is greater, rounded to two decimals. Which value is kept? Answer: 3.32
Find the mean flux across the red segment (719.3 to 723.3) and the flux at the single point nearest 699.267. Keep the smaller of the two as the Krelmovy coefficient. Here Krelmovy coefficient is 3.22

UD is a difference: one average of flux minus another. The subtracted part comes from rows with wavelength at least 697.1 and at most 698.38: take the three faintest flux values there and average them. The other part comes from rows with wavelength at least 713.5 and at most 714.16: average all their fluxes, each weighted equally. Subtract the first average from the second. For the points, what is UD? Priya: 0.118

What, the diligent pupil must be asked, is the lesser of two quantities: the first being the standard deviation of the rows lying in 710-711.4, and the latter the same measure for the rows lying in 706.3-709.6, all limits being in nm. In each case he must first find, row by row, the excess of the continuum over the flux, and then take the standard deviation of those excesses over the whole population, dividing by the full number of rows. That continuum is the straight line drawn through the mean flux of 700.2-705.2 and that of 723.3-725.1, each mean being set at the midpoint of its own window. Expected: 0.127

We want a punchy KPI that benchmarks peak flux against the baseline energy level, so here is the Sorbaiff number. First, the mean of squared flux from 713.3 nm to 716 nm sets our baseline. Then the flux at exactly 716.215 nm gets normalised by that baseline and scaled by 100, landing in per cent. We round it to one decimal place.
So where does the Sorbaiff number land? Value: 28.8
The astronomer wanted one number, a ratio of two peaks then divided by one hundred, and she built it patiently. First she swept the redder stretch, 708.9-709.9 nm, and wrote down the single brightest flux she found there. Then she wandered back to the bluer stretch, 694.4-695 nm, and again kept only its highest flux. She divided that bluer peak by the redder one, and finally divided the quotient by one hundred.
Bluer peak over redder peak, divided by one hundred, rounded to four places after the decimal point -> 0.0101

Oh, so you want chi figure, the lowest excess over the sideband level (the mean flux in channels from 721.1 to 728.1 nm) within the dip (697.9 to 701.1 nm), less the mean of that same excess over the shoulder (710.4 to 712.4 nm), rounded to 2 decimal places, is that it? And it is -0.28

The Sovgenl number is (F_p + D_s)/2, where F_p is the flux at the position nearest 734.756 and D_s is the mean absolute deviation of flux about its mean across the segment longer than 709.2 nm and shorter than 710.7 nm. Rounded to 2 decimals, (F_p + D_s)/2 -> 1.89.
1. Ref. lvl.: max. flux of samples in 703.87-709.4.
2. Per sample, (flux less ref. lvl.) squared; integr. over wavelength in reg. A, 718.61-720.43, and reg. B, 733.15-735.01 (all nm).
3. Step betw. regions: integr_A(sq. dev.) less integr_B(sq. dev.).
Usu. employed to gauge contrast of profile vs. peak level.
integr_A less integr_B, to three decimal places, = -0.034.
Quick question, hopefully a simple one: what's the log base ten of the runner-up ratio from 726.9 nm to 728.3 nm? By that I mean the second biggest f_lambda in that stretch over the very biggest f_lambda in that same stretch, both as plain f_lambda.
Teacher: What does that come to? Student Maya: -0.027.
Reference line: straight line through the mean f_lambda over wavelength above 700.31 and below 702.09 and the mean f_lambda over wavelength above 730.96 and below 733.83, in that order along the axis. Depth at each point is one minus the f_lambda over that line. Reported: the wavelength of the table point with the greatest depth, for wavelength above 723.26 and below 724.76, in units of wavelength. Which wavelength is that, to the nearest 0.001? 723.841 nm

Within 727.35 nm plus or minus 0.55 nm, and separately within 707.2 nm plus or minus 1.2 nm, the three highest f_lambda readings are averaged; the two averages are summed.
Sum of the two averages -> 7.03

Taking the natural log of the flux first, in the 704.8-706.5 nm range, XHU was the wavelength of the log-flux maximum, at 705.250 nm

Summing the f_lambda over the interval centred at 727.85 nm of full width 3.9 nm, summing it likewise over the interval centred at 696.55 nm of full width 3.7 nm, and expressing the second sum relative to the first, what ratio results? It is 1.00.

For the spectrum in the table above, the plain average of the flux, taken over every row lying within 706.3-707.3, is 3.43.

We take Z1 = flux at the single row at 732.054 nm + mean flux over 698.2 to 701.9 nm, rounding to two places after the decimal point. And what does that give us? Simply 6.63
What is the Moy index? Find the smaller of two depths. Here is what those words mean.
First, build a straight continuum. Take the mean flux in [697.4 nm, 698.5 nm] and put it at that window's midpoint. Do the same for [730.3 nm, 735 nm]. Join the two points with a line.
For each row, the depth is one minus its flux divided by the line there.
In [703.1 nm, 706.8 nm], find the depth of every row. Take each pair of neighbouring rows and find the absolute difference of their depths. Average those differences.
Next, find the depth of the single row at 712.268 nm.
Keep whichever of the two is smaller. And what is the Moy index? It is -0.02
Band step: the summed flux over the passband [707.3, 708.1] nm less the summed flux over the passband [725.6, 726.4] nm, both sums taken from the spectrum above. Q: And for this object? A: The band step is -0.9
